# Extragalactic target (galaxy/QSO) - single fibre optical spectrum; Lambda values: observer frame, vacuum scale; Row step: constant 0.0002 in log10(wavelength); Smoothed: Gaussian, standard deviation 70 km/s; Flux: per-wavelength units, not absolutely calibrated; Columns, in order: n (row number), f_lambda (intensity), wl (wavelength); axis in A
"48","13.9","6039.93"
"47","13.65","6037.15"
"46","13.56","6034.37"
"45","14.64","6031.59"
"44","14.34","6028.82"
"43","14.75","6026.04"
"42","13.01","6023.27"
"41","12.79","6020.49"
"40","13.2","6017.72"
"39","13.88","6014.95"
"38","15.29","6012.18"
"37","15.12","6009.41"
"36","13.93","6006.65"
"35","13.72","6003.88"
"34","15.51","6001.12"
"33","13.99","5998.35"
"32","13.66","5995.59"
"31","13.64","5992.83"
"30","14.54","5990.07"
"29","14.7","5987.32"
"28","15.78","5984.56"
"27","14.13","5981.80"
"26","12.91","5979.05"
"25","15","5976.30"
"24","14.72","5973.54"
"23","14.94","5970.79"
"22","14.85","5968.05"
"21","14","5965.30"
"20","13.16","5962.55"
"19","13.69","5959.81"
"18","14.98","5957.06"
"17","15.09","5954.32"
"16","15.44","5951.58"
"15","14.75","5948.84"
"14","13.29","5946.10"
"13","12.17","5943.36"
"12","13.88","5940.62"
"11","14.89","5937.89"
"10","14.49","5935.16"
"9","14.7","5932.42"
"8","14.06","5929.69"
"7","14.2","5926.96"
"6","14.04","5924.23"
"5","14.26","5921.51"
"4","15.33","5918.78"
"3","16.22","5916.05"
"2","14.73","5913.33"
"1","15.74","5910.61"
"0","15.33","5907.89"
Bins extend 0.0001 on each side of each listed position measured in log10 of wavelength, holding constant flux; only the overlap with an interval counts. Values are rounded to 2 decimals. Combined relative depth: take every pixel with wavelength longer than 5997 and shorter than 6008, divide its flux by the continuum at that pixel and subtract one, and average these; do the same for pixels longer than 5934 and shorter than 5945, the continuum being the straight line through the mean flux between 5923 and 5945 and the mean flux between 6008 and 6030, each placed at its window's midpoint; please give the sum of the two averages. 0.00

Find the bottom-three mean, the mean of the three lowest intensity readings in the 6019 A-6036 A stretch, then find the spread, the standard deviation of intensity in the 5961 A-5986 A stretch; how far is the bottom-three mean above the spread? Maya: 12.2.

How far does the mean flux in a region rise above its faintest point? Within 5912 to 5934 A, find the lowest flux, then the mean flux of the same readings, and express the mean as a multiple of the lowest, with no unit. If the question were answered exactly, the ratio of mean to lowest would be 1.05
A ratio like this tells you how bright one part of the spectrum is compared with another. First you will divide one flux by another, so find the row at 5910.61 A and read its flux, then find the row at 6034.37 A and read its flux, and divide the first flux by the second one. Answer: 1.16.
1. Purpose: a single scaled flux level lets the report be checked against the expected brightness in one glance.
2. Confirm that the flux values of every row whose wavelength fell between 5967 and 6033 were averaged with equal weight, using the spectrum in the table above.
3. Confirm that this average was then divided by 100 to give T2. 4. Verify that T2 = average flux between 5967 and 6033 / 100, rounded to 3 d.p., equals 0.143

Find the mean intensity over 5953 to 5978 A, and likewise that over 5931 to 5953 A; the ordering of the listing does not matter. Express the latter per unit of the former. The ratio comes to 0.98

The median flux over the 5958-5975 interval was 14.36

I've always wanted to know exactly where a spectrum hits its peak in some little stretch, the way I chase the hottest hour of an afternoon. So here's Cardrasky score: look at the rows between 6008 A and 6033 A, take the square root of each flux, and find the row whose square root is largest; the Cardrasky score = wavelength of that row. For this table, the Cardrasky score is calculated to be 6012.18 A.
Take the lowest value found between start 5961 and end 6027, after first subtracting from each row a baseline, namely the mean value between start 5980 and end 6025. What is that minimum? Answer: -1.4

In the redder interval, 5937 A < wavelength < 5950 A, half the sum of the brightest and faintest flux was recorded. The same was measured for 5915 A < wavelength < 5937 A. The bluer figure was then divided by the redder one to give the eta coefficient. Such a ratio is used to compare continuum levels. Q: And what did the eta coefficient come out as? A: 1.12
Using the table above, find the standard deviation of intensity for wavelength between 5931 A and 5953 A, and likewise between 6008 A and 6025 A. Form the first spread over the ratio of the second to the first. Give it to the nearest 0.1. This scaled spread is 1.0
